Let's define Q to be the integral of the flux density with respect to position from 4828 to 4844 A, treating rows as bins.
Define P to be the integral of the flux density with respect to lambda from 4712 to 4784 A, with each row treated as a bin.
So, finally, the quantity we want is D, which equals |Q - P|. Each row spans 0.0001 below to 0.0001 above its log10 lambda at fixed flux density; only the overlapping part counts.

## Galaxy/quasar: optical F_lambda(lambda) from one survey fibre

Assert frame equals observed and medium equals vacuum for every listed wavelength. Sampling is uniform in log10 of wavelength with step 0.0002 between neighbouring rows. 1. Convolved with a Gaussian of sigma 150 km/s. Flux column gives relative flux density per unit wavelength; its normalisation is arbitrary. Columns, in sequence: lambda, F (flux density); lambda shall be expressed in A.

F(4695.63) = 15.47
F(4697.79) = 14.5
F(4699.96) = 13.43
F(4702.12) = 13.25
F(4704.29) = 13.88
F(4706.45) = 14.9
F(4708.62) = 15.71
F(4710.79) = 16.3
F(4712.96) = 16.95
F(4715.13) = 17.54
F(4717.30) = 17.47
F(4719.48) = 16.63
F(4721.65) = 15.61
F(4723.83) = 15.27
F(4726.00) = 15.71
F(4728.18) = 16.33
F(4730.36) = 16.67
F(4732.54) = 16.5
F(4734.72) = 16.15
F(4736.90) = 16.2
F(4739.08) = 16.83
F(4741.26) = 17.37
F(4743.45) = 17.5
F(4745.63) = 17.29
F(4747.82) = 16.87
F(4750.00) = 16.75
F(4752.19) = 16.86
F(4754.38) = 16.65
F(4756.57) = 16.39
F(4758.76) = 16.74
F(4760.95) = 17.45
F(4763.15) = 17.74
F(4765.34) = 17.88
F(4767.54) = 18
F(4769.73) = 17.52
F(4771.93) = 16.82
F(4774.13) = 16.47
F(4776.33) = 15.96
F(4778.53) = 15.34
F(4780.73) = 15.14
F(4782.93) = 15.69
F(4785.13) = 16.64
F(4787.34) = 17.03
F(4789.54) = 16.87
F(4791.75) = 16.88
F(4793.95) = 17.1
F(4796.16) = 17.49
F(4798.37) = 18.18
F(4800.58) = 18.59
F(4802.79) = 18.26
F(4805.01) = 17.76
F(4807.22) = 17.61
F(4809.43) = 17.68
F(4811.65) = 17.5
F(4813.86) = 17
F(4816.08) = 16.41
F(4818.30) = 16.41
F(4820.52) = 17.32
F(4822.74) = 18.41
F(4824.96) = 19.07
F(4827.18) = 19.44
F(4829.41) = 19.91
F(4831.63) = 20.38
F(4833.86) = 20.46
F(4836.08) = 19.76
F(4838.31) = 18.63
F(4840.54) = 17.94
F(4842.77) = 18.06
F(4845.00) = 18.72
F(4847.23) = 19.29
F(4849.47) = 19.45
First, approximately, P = 1201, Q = 309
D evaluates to 892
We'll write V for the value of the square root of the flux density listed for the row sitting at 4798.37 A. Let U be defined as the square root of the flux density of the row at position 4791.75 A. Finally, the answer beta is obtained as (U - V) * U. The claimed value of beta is -0.6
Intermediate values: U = 4.11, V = 4.26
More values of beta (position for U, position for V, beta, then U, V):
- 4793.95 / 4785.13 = 0.2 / 4.14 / 4.08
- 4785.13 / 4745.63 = -0.3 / 4.08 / 4.16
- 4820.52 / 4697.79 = 1.5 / 4.16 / 3.81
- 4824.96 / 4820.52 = 0.9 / 4.37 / 4.16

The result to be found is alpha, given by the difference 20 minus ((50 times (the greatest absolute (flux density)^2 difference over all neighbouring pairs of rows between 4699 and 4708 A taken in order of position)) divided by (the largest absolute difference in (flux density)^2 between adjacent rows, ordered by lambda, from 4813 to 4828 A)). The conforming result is -18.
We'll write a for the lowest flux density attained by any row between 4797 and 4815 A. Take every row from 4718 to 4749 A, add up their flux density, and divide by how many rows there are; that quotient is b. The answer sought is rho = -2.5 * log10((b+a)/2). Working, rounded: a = 17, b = 16.5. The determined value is -3.06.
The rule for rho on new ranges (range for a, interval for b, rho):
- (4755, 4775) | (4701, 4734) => -3.02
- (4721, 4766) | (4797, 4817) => -3.04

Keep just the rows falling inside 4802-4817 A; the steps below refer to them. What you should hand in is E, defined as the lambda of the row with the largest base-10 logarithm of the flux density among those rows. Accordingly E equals 4802.79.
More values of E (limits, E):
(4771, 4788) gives 4787.34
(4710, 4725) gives 4715.13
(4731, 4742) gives 4741.26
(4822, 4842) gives 4833.86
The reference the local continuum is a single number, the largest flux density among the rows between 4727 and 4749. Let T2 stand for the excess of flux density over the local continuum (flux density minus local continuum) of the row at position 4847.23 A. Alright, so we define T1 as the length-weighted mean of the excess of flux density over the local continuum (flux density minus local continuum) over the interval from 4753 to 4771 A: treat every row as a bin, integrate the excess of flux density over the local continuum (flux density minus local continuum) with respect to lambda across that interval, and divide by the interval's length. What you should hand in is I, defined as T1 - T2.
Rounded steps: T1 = -0.2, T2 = 1.8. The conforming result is -2.0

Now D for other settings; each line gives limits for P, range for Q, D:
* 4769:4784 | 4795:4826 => 307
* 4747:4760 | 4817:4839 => 200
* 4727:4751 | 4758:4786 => 66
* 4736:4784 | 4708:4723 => 557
